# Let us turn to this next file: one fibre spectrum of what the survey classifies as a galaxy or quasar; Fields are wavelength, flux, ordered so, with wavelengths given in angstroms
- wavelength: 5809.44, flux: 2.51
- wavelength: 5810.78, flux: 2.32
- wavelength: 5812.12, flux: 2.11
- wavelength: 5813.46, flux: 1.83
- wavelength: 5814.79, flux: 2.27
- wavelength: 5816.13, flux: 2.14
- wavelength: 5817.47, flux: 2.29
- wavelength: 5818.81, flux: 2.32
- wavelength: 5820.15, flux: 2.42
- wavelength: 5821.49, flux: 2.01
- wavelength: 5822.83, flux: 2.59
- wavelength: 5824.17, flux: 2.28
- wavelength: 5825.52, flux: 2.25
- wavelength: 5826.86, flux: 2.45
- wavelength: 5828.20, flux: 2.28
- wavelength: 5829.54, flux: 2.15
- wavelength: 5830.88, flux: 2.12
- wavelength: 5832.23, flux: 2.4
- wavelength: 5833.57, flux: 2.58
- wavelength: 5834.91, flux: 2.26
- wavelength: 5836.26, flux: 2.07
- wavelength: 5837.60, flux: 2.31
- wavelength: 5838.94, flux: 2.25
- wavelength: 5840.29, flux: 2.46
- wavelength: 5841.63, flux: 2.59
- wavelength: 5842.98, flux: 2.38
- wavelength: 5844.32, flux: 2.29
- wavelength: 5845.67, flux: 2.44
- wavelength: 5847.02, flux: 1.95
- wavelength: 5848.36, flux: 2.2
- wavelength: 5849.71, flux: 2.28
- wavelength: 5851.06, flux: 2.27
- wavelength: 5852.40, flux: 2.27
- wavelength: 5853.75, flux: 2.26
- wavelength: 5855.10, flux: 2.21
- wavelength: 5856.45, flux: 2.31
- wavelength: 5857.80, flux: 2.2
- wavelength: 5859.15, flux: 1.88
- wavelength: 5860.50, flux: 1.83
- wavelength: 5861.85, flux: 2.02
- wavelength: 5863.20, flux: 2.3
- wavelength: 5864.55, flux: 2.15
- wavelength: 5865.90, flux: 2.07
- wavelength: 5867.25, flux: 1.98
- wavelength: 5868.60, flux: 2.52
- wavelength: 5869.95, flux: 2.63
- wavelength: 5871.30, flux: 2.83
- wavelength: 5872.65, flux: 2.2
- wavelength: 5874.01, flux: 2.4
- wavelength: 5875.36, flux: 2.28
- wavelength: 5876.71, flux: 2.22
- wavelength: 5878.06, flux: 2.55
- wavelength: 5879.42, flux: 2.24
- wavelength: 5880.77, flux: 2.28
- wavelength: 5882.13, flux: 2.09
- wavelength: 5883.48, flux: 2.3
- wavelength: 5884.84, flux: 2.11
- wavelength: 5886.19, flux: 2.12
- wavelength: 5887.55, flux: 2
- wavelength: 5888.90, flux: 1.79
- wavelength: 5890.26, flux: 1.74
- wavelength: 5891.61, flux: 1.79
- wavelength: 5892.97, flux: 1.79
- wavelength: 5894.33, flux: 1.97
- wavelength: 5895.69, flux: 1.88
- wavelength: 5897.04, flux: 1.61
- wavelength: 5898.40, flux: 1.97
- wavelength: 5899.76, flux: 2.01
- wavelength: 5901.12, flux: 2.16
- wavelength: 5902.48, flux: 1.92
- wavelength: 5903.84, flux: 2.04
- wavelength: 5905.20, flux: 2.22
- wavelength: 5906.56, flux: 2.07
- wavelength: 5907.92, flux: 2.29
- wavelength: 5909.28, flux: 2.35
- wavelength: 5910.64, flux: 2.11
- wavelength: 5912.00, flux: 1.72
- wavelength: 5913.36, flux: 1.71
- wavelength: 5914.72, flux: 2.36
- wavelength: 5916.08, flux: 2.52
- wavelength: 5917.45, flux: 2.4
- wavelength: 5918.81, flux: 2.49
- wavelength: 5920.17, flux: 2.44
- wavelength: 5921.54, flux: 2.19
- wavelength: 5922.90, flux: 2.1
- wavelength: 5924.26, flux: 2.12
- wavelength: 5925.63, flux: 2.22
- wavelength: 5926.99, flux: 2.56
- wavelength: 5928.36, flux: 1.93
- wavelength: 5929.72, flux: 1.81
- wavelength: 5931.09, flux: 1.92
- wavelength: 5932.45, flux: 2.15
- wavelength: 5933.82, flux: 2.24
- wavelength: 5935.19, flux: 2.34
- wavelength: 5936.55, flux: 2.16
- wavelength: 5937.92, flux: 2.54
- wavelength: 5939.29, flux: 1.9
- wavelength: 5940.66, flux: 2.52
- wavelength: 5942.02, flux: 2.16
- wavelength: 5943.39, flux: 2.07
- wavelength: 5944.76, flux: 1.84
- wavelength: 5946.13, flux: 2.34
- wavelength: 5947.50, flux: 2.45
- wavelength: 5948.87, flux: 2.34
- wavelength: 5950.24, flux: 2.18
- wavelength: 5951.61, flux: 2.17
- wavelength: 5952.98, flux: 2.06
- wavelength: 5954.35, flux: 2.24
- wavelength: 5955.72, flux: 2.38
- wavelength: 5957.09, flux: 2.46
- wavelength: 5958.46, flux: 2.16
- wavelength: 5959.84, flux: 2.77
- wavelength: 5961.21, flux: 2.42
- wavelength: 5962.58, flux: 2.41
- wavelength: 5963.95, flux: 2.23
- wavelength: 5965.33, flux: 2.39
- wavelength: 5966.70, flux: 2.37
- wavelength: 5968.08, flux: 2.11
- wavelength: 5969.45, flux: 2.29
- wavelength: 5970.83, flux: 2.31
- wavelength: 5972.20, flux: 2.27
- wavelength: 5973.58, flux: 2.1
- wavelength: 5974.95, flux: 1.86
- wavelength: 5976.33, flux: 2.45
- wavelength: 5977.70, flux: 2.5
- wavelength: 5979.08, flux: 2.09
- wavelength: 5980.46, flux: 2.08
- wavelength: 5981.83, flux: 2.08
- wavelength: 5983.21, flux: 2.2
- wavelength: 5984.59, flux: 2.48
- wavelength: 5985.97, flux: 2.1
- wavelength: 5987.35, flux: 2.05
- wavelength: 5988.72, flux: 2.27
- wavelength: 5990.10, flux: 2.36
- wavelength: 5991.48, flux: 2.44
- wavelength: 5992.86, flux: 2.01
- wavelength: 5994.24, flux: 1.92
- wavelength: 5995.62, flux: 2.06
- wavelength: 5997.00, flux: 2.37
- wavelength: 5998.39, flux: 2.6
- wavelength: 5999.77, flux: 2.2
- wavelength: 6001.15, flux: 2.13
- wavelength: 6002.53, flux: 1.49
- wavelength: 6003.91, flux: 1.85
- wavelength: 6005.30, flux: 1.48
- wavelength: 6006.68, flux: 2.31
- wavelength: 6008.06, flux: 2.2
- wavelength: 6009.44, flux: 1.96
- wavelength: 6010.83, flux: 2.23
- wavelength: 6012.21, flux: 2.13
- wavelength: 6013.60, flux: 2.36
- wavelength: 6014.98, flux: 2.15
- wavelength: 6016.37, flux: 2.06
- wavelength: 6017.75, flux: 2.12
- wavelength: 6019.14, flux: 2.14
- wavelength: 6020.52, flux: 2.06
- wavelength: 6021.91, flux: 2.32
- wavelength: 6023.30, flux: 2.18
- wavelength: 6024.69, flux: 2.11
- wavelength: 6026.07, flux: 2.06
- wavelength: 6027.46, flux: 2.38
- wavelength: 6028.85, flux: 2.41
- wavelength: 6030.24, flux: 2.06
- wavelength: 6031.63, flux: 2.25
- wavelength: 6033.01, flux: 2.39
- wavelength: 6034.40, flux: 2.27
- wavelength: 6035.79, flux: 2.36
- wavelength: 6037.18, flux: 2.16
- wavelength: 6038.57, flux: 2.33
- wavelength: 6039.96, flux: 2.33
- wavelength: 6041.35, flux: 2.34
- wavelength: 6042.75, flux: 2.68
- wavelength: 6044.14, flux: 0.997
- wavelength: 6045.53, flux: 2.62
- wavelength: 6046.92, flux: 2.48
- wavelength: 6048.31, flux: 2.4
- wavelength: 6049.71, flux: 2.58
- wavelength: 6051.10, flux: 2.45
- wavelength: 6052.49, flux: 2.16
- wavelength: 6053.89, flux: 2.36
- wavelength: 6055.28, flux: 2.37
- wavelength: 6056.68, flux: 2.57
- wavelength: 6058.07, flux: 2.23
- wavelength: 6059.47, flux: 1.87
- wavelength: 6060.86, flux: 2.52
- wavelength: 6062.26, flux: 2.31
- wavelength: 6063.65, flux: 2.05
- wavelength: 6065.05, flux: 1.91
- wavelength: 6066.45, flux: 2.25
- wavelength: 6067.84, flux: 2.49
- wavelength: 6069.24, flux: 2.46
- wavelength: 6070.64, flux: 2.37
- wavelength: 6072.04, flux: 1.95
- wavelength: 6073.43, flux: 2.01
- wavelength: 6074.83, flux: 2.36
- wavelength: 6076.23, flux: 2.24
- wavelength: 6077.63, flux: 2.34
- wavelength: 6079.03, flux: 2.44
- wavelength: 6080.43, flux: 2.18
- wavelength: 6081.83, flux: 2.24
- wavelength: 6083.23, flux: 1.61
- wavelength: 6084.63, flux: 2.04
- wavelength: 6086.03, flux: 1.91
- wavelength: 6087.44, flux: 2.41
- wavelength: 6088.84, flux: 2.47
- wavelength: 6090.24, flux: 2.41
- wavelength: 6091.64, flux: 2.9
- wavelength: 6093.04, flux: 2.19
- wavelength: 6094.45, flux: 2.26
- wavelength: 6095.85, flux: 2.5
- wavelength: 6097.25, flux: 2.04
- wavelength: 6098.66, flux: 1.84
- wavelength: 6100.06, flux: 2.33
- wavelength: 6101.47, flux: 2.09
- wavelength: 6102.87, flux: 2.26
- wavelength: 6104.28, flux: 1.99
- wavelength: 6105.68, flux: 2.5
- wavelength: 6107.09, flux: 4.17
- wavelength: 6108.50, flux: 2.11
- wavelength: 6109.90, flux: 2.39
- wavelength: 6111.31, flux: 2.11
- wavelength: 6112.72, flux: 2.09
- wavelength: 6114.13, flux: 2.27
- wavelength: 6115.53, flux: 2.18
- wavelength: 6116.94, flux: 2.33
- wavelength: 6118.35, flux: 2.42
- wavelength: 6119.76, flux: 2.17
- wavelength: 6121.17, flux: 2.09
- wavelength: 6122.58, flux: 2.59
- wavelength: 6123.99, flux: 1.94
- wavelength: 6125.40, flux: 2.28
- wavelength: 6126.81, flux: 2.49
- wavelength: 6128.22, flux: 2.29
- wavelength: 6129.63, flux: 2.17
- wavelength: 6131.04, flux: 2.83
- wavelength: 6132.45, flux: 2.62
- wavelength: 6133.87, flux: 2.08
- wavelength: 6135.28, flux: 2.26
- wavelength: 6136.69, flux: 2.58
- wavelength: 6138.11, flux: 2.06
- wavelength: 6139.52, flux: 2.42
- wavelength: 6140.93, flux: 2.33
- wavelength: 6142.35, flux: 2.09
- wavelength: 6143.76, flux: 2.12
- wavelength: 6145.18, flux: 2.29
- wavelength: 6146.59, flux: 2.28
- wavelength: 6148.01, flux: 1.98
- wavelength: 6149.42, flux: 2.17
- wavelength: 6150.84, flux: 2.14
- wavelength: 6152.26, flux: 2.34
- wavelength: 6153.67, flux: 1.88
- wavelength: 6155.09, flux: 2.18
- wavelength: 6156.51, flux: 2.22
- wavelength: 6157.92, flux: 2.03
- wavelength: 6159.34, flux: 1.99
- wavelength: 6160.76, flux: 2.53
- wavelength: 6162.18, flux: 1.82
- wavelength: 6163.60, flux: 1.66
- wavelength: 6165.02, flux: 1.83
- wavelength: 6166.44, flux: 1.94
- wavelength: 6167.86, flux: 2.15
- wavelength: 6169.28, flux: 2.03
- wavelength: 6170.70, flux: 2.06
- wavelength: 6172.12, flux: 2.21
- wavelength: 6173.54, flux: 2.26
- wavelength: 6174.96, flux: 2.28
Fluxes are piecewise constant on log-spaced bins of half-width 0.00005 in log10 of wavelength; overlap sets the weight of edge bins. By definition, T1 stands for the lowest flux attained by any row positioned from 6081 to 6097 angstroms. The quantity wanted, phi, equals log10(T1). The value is 0.21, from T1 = 1.61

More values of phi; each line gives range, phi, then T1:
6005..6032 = 0.17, 1.48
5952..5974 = 0.31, 2.06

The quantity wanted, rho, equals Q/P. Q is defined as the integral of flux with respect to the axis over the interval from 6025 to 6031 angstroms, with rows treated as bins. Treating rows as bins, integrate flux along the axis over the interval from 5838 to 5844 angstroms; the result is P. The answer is 0.92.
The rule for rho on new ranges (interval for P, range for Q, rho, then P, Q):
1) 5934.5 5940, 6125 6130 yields 0.94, 12.3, 11.6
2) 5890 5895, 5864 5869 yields 1.18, 9.1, 10.8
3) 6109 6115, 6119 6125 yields 1.00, 13.3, 13.2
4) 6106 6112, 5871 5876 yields 0.74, 16.1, 12.0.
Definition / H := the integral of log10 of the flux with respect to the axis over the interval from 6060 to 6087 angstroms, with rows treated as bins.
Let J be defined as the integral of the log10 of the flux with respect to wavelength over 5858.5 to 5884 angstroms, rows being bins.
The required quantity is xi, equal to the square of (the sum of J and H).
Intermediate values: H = 9.14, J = 8.92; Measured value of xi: 326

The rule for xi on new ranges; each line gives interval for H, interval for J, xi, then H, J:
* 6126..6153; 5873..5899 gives 315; 9.67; 8.09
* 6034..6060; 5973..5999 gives 327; 9.18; 8.91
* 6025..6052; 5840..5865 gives 329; 9.52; 8.63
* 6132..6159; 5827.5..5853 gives 339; 9.24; 9.16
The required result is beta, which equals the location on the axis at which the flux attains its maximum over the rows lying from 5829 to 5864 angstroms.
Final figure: 5841.63 angstroms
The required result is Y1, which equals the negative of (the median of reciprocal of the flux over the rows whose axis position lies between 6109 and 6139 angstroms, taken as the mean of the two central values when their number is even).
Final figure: -0.441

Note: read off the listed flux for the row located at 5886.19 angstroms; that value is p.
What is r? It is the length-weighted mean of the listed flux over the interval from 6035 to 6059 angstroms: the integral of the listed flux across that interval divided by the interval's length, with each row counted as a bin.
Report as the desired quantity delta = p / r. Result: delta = 0.92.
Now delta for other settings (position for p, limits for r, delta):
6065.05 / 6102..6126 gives 0.81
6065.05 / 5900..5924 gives 0.88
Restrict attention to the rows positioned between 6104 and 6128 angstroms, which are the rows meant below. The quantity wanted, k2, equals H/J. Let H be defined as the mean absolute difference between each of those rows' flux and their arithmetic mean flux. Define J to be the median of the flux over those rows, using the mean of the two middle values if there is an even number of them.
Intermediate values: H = 0.28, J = 2.27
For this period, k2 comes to 0.124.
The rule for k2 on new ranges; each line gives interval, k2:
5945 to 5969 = 0.056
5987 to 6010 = 0.109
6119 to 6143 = 0.087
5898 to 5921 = 0.096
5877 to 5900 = 0.094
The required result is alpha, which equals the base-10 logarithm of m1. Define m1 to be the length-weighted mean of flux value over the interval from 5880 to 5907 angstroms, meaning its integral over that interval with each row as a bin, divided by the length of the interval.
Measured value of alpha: 0.300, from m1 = 1.99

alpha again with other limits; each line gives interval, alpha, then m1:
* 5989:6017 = 0.326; 2.12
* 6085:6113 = 0.371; 2.35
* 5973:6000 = 0.345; 2.21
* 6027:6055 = 0.362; 2.30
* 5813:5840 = 0.356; 2.27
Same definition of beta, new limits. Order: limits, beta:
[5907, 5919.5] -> 5916.08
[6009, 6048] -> 6042.75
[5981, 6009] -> 5998.39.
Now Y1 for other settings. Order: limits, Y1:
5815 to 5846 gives -0.437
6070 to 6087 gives -0.453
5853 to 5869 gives -0.460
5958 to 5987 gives -0.441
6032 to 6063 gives -0.424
